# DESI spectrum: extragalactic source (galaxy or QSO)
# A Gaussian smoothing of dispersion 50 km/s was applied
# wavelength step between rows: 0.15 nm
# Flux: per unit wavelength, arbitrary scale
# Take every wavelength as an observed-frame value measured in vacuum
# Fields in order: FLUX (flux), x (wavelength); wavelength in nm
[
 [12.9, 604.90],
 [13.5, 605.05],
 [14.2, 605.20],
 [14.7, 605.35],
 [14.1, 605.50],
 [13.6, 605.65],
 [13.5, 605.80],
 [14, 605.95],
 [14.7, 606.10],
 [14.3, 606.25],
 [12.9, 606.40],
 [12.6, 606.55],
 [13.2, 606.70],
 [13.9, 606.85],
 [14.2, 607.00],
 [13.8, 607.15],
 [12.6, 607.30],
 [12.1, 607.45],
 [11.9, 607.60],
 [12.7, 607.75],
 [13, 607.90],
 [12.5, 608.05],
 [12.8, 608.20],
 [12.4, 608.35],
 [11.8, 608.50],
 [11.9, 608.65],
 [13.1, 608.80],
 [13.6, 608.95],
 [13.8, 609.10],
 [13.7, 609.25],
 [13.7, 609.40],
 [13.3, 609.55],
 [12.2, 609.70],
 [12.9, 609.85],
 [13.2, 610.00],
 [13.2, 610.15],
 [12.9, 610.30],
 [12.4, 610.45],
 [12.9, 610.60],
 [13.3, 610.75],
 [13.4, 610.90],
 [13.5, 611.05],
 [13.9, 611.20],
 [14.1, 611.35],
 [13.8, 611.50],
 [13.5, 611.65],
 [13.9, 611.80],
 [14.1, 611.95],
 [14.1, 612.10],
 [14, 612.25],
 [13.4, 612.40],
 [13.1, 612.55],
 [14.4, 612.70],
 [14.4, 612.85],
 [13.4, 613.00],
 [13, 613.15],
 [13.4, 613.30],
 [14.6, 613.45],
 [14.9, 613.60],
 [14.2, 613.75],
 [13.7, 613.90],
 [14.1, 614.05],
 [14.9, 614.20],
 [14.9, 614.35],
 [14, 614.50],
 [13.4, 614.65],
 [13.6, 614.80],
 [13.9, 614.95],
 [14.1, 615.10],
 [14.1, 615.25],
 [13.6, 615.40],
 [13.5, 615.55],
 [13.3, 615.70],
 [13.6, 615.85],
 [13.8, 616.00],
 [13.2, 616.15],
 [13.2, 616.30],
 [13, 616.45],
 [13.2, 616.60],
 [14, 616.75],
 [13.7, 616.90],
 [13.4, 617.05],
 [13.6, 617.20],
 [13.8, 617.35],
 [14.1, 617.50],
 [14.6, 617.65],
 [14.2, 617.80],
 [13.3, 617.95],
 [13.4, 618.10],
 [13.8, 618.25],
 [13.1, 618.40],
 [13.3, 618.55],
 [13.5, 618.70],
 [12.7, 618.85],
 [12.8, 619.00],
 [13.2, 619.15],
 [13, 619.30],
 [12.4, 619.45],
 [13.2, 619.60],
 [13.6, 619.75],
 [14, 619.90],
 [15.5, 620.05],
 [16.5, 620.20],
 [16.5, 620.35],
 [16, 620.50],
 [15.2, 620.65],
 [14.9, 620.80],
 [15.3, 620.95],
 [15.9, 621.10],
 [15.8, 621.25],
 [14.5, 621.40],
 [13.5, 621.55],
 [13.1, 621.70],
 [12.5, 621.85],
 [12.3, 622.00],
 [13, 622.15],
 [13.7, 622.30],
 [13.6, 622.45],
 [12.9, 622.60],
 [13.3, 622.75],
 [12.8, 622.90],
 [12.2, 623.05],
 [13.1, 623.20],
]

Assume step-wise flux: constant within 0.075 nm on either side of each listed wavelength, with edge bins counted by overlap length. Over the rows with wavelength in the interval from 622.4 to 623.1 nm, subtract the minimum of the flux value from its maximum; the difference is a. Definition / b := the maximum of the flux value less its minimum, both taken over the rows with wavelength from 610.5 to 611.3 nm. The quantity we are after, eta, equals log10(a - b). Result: -0.4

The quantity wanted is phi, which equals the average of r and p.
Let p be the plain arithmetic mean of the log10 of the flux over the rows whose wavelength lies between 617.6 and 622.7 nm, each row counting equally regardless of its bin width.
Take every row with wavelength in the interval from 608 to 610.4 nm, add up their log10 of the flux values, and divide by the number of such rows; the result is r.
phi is 1.13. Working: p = 1.14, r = 1.11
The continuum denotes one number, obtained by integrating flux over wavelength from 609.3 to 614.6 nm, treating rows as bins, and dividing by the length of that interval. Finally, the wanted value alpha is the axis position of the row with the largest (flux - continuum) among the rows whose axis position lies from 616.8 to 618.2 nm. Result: 617.65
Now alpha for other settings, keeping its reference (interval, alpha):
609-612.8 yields 612.70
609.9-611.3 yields 611.20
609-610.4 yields 609.10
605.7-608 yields 606.10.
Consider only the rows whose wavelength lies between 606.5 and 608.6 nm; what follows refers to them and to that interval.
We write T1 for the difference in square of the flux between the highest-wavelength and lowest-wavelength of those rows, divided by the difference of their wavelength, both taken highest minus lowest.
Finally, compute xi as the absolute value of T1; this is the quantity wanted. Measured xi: 10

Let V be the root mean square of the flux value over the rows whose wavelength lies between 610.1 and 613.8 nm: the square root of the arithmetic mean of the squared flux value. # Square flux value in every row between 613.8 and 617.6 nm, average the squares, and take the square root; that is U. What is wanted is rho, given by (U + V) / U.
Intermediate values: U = 13.8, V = 13.7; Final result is 1.99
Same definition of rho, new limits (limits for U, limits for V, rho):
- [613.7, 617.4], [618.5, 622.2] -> 2.03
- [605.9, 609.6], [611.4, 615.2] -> 2.06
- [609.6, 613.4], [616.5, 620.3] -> 2.02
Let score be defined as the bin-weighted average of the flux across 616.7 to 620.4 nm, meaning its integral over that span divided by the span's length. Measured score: 13.8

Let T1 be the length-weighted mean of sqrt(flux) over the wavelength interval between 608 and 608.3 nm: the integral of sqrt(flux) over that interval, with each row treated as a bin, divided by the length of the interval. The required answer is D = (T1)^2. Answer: 12.6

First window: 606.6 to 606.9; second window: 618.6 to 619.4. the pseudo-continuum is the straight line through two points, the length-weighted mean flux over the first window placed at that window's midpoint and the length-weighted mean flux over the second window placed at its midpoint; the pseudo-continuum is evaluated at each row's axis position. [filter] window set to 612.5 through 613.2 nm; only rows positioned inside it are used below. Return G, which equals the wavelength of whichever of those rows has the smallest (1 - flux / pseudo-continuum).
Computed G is 612.85 nm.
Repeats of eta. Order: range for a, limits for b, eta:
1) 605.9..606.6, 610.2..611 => 0.0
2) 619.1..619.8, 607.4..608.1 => -1.0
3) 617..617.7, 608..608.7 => -0.7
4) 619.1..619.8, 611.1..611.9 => -0.2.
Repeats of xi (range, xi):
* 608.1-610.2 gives 5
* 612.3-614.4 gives 22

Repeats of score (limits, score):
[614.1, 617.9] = 13.8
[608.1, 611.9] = 13.2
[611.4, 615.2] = 14.0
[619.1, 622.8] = 14.1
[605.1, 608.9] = 13.2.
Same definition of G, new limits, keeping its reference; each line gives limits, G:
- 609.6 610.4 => 610.15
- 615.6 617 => 616.75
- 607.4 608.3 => 607.90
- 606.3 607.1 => 607.00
